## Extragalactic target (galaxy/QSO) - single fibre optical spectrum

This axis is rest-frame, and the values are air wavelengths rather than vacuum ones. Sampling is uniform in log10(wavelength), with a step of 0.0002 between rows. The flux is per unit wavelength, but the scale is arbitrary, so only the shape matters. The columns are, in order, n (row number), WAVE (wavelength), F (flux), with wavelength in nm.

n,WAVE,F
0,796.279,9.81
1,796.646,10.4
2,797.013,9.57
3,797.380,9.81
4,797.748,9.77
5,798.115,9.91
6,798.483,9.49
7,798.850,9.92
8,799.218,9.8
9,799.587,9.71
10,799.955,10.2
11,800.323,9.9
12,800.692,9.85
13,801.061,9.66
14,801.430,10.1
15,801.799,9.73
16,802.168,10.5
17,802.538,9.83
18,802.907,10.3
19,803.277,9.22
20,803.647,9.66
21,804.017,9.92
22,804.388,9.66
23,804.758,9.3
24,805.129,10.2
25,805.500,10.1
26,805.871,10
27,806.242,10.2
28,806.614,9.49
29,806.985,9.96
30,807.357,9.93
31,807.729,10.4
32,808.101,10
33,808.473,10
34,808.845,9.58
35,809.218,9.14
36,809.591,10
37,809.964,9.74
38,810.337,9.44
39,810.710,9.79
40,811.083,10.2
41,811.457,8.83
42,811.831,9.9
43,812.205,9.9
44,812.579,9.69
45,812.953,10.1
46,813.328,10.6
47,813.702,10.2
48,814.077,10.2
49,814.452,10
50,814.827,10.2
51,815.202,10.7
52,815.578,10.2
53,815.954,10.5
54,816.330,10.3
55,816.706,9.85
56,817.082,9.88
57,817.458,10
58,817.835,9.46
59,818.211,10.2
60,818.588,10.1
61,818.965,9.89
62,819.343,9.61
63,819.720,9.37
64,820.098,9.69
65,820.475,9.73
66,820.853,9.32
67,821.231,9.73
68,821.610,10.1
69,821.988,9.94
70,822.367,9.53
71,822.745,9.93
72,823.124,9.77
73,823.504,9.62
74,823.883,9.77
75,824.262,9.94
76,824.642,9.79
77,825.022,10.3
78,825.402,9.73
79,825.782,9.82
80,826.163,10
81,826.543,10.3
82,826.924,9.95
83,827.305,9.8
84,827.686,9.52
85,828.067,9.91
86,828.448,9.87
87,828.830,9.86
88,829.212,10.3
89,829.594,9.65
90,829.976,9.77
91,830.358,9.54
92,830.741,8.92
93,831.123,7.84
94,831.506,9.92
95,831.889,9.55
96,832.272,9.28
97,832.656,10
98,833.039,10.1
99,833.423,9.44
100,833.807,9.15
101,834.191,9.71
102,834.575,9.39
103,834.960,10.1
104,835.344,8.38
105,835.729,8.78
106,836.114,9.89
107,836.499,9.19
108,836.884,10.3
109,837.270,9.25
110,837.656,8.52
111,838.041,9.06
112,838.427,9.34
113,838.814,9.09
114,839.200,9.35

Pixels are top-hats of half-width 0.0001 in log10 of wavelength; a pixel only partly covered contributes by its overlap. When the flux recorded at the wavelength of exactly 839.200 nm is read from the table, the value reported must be 9.35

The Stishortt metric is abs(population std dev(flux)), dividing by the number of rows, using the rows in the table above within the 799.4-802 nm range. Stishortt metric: 0.190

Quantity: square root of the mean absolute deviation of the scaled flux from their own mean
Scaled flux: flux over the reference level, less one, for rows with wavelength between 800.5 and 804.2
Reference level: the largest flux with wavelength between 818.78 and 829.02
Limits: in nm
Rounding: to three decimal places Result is 0.160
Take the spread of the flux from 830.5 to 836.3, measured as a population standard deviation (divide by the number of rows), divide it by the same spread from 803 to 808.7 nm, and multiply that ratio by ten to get 20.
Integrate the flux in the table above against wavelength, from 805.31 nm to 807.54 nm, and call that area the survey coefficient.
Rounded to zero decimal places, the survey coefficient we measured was 22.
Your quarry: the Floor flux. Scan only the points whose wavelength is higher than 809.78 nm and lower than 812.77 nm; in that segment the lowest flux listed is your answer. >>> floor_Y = 8.83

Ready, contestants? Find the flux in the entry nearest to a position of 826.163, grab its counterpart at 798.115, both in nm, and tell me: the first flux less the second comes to 0.1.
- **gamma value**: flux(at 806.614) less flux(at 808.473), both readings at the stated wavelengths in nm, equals -0.51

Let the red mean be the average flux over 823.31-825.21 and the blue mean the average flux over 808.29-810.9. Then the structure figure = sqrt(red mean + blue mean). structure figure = 4.42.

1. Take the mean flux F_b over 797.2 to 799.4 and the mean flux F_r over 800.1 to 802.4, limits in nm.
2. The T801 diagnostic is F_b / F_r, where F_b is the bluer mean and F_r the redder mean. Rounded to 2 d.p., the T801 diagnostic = 0.98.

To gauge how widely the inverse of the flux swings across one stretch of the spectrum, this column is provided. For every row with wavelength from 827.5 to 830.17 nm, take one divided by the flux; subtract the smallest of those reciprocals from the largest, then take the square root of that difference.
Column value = 0.089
